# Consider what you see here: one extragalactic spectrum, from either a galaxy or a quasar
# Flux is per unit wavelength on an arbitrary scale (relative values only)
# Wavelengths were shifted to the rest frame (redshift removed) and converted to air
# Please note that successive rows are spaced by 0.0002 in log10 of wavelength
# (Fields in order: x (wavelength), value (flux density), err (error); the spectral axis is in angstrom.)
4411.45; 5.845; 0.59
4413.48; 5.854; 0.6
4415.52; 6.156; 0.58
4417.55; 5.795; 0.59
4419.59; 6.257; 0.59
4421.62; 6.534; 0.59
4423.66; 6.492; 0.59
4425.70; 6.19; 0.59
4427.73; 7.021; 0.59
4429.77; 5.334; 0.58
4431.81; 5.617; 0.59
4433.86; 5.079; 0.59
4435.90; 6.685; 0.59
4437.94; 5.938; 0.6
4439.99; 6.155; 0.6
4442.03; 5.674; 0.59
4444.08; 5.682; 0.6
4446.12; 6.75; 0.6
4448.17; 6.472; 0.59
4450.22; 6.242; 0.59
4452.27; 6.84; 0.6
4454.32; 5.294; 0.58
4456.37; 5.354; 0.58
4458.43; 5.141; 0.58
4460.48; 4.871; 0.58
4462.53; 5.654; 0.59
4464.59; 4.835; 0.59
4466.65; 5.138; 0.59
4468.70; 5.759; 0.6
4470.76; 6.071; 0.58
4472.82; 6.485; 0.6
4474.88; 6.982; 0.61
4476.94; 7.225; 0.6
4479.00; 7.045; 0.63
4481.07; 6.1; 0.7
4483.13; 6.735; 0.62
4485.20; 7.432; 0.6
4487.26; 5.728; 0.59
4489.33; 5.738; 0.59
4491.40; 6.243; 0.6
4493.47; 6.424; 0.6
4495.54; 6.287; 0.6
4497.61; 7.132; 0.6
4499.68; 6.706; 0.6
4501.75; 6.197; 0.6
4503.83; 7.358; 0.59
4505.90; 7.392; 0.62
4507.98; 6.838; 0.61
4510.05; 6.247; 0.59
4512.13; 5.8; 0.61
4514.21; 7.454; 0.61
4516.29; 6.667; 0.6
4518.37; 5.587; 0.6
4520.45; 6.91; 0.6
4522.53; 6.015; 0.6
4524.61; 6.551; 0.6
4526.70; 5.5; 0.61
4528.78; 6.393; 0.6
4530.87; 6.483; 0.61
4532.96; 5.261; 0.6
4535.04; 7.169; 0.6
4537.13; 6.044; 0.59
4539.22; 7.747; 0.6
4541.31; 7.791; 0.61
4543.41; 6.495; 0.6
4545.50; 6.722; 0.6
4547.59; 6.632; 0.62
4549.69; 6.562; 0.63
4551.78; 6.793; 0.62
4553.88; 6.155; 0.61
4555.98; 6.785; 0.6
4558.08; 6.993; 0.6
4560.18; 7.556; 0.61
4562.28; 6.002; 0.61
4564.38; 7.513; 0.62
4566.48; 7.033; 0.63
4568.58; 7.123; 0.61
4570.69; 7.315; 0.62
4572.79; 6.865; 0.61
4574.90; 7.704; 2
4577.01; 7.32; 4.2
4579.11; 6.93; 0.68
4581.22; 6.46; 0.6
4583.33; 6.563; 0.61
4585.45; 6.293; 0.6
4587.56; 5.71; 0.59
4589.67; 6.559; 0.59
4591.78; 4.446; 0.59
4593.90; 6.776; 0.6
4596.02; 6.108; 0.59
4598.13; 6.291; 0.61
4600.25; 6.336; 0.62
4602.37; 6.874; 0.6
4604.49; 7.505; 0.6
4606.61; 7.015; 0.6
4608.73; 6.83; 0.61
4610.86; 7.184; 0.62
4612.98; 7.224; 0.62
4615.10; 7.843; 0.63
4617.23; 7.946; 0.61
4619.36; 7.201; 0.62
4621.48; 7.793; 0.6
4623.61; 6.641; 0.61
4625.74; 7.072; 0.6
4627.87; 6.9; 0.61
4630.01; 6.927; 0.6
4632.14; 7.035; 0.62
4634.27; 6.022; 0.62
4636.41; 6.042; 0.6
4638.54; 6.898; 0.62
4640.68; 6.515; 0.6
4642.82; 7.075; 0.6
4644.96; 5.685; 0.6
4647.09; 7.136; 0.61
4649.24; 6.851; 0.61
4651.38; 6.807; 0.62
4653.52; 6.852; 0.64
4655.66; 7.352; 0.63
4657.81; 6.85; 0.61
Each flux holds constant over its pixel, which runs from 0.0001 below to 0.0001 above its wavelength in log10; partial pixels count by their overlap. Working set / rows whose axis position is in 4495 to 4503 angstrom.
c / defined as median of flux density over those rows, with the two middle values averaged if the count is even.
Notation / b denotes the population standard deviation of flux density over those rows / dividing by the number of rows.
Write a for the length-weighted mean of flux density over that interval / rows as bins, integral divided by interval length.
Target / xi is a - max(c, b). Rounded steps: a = 6.6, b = 0.37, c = 6.5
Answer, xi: 0.12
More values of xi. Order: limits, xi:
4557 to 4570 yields -0.03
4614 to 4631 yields 0.15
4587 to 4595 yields -0.25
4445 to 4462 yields 0.07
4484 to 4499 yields 0.15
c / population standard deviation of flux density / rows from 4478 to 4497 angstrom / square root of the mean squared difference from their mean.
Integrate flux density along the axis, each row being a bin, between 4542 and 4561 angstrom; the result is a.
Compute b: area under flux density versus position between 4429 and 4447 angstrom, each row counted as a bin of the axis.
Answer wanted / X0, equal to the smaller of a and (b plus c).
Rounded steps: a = 128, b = 106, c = 0.54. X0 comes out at 106.4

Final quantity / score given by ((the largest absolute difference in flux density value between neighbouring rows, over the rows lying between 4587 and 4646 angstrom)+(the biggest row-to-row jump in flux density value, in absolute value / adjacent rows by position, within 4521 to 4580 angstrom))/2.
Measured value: 2.12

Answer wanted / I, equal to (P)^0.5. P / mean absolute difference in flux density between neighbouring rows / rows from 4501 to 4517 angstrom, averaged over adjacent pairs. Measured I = 0.9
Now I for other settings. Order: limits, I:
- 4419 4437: 0.8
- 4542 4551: 0.4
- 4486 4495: 0.5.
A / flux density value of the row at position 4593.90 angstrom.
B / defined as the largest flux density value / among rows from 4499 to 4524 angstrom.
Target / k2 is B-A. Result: 0.68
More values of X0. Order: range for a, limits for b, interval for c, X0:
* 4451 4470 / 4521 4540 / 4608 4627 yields 103.6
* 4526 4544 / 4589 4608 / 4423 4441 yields 118.1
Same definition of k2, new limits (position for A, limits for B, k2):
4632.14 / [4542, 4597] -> 0.67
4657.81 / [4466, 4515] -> 0.60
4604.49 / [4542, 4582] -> 0.20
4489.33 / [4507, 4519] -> 1.72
